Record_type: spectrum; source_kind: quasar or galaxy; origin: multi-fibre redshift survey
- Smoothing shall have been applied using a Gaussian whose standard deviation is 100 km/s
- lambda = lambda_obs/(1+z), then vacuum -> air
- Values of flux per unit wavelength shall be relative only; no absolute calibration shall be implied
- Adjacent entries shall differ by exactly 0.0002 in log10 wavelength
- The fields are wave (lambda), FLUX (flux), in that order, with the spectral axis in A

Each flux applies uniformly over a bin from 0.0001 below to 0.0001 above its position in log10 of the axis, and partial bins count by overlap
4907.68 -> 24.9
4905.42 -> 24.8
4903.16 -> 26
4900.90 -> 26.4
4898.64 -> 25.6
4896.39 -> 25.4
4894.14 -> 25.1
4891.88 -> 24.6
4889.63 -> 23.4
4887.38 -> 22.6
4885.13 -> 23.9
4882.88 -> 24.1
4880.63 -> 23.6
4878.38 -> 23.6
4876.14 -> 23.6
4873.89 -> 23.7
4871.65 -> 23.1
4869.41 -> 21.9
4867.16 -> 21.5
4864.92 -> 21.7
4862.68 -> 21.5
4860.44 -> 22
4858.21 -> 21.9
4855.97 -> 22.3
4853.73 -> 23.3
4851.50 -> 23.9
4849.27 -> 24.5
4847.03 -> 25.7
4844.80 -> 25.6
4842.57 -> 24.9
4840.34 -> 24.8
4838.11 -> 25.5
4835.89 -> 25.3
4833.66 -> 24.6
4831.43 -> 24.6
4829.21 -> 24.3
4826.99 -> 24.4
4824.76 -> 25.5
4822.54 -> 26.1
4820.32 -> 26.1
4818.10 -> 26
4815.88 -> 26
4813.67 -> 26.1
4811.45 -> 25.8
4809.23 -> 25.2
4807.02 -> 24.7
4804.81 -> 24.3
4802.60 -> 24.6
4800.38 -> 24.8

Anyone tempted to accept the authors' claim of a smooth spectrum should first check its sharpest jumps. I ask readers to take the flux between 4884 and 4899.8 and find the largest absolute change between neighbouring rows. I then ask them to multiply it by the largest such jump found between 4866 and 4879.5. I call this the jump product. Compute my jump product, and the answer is 1.6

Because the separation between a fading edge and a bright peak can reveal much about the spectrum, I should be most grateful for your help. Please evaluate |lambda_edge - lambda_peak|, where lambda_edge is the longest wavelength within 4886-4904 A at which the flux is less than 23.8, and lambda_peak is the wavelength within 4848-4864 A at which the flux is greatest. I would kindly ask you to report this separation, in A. 40.4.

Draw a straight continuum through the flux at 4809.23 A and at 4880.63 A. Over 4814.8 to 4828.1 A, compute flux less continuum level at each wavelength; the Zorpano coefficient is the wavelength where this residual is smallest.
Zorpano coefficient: 4826.99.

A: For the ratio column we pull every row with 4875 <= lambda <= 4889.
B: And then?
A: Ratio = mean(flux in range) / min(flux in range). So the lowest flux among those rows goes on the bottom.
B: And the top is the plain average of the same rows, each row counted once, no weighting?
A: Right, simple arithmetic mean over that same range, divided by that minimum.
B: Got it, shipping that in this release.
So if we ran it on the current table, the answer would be 1.04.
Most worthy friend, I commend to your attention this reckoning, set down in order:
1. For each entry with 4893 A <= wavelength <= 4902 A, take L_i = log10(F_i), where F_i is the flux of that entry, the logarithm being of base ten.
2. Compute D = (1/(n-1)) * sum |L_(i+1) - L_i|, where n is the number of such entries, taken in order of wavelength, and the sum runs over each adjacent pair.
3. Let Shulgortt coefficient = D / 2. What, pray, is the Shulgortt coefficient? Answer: 0.004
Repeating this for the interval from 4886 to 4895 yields 0.008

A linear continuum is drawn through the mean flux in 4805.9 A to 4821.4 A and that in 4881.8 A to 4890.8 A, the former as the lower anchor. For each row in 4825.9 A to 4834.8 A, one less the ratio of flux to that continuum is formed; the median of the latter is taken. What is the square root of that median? 0.17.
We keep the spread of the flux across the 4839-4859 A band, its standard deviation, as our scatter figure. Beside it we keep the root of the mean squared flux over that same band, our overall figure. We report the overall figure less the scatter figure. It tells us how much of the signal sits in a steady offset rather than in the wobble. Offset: 22.8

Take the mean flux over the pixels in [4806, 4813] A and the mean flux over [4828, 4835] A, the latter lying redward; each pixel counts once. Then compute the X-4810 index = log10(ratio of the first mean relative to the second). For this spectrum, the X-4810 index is 0.013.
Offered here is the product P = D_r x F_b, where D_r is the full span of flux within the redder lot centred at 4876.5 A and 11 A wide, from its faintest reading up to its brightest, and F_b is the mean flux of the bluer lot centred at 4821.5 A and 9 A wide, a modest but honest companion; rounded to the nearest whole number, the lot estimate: 16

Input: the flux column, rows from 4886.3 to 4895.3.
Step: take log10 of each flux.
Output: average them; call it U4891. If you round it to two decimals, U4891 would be 1.38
